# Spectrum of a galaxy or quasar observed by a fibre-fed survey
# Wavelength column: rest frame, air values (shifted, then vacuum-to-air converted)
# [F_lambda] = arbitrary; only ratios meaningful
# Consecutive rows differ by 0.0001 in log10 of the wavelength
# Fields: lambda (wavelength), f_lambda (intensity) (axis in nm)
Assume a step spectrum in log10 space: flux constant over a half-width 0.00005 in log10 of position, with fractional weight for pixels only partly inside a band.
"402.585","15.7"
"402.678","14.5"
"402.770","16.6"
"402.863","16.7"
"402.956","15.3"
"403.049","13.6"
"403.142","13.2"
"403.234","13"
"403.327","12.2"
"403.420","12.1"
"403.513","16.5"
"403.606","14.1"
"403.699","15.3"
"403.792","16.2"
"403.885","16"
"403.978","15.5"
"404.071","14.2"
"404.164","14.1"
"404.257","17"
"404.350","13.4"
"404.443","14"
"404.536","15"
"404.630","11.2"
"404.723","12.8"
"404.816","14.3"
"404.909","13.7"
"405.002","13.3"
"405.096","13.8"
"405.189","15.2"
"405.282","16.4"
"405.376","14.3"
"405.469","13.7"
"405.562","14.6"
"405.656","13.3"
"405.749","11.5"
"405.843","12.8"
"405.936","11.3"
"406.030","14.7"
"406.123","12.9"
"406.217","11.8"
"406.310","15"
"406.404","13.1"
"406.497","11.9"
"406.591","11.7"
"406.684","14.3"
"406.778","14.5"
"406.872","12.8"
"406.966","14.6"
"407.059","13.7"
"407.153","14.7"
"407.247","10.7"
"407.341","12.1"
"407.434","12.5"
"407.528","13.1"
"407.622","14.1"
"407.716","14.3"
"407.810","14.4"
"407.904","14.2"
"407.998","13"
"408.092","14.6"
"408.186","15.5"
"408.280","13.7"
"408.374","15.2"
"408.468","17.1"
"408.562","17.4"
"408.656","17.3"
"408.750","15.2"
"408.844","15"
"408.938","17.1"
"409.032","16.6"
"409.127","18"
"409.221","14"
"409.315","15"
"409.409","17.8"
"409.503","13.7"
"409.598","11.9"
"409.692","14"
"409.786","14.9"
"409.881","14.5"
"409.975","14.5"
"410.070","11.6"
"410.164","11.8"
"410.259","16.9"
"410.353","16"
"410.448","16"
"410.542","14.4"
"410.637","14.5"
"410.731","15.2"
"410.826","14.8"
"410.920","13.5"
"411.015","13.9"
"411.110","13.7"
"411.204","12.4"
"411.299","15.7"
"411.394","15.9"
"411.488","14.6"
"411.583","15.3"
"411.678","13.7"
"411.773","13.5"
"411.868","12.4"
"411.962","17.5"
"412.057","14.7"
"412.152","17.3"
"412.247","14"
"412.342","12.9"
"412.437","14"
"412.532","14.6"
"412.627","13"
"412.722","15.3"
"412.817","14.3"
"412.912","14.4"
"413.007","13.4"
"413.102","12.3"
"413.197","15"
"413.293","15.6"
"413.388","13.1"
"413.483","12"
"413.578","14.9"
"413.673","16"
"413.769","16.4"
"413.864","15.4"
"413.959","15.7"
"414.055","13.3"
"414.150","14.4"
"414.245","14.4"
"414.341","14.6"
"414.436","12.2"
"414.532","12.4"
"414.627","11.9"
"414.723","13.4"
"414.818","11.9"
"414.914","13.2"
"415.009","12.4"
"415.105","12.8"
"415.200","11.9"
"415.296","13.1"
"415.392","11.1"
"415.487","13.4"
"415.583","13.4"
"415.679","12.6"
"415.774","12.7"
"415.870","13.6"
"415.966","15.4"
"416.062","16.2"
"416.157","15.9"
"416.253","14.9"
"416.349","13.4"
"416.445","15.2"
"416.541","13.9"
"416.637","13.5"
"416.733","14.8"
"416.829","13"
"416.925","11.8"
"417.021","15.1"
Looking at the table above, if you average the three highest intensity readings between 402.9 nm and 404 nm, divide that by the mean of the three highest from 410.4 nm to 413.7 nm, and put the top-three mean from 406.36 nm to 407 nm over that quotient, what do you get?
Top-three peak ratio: 15.1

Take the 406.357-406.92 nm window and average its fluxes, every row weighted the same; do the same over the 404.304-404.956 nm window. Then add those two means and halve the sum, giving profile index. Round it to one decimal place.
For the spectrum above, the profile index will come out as 13.3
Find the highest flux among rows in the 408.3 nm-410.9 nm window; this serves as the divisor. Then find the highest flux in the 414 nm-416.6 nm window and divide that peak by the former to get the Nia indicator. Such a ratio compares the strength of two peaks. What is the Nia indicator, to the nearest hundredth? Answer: 0.90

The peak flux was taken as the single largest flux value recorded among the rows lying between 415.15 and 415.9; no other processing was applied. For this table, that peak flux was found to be 13.6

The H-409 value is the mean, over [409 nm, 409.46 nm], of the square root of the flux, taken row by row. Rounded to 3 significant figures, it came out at 4.03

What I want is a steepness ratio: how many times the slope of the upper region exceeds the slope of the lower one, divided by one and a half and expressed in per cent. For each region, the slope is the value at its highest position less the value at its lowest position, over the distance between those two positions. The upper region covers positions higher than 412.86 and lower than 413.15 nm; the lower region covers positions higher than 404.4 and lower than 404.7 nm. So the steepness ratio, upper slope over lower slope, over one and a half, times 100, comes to 49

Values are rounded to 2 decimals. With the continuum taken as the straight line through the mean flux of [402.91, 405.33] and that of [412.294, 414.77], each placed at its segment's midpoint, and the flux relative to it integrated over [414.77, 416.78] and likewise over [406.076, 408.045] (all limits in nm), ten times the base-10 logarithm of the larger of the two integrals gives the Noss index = 2.91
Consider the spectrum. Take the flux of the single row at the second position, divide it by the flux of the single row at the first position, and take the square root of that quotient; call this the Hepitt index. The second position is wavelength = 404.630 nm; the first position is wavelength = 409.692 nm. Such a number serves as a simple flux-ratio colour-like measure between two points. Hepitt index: 0.89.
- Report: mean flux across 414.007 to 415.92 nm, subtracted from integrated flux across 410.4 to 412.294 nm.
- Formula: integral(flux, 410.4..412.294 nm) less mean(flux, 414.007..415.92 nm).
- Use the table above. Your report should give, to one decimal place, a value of 14.8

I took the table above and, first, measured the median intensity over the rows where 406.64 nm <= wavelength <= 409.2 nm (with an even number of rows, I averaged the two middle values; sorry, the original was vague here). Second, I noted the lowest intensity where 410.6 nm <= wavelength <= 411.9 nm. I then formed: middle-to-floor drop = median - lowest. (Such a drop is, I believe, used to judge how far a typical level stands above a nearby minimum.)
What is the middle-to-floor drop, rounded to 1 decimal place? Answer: 2.1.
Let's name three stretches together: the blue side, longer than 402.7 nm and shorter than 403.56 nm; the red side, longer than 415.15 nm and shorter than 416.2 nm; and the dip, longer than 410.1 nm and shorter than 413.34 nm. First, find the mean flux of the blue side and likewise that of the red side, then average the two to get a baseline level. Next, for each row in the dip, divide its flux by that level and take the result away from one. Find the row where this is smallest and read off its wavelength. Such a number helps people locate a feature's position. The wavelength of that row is 411.962 nm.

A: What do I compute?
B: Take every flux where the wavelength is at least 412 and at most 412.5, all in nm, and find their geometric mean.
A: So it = 14.5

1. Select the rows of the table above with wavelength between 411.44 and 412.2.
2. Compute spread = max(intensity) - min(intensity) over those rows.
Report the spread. 5.1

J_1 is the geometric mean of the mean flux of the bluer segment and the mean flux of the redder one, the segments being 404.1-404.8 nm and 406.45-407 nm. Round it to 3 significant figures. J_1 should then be 13.6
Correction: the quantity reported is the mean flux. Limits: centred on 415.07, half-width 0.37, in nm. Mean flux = 12.5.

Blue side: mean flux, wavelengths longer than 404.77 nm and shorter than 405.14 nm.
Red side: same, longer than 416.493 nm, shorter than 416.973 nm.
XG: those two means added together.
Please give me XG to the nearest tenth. 27.2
